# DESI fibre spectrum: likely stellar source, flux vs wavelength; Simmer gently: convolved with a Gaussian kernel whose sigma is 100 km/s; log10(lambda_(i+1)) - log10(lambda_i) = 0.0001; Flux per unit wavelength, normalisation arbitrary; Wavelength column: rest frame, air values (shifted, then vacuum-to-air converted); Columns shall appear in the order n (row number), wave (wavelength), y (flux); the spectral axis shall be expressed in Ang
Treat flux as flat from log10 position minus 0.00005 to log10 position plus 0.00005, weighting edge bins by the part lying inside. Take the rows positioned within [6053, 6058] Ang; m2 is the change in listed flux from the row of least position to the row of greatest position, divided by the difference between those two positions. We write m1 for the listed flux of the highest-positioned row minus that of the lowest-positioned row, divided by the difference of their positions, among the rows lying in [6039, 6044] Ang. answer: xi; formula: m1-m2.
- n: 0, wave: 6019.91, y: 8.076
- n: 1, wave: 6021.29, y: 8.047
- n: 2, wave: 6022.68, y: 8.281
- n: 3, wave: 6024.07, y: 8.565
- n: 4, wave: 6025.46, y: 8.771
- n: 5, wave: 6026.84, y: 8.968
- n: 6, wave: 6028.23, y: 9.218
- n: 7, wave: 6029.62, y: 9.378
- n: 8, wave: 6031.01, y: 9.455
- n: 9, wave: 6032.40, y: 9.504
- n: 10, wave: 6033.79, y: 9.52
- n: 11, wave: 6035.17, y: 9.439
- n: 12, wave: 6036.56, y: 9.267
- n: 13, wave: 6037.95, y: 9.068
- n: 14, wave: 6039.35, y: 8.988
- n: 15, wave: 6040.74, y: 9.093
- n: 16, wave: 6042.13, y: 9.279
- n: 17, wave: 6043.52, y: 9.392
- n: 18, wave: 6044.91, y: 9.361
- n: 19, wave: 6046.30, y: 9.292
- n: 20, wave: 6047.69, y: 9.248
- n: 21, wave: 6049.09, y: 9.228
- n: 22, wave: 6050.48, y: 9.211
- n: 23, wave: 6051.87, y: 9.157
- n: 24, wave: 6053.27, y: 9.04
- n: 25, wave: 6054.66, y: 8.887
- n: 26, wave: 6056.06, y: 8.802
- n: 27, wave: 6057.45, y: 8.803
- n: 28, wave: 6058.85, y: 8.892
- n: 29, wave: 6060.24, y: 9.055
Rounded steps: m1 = 0.10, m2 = -0.06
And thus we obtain 0.15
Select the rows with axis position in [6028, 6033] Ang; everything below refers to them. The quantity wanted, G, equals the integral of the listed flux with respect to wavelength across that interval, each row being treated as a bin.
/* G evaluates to 47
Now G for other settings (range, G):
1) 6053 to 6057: 36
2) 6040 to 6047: 65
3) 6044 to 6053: 83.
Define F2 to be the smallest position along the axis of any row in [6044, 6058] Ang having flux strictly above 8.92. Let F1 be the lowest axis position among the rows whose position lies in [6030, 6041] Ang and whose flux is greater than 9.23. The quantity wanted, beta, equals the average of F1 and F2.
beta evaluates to 6038.0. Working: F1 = 6031.01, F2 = 6044.91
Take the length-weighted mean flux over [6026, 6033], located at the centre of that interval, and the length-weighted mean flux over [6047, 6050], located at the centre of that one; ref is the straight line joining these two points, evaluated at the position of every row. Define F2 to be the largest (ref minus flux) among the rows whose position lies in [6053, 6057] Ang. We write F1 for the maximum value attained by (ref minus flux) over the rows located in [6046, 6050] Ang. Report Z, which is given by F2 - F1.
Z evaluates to 0.40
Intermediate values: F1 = -0.01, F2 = 0.4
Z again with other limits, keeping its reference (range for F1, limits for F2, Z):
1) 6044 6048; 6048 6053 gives 0.08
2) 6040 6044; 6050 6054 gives 0.01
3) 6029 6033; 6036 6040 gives 0.35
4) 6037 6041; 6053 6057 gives 0.13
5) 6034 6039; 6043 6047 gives -0.25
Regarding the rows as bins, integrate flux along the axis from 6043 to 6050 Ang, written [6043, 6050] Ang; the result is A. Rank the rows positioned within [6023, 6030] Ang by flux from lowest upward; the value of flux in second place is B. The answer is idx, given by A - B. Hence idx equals 56.3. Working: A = 65.1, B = 8.771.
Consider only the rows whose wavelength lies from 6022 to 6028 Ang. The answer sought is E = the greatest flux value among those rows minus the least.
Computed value 0.7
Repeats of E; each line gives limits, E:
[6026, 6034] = 0.6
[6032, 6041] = 0.5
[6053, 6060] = 0.2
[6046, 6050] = 0.1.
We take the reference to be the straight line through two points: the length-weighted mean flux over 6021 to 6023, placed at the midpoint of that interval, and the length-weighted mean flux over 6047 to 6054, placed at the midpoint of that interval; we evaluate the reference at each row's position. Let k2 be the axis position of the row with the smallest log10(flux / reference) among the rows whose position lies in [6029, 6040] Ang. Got 6039.35 Ang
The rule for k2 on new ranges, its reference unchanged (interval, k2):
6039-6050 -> 6049.09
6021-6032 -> 6021.29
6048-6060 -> 6057.45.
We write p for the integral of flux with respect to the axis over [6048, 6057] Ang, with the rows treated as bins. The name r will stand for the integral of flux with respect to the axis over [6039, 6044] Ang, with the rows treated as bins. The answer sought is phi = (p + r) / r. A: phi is 2.8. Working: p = 81.5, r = 46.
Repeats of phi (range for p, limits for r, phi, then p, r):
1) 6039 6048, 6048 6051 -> 4.0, 83.3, 28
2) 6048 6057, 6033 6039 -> 2.5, 81.5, 56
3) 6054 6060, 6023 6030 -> 1.9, 53.2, 62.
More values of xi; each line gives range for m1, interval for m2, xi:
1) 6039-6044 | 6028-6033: 0.03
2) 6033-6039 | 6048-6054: -0.06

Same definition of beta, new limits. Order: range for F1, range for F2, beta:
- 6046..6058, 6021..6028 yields 6036.6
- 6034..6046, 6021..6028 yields 6031.0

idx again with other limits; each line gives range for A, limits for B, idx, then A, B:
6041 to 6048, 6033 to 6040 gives 56.1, 65.2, 9.068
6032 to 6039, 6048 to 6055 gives 56.3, 65.3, 9.04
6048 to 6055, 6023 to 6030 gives 55.1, 63.8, 8.771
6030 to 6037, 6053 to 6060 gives 57.3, 66.1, 8.803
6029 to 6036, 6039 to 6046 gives 57.2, 66.2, 9.093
